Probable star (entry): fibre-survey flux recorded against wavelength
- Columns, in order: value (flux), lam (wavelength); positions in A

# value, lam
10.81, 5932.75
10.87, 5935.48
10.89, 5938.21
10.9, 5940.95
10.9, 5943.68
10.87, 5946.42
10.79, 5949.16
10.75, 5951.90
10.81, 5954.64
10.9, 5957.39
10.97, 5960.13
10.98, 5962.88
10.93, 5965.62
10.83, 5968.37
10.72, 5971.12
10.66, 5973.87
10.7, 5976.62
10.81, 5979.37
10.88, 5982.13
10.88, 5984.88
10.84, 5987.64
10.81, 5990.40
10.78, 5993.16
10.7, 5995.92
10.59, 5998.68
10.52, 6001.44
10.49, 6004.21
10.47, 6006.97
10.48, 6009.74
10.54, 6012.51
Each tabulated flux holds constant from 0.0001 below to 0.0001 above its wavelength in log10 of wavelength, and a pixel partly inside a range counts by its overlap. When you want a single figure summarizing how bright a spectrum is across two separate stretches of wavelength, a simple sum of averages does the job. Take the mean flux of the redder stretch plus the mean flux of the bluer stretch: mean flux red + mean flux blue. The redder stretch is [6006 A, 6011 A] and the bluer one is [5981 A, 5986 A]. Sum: 21.36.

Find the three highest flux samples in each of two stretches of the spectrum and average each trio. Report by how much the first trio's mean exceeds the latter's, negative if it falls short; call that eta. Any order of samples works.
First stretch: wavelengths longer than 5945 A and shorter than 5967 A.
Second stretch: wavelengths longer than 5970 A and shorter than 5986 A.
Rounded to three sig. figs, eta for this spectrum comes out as 0.103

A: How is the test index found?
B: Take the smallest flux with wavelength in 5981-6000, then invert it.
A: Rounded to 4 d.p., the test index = 0.0944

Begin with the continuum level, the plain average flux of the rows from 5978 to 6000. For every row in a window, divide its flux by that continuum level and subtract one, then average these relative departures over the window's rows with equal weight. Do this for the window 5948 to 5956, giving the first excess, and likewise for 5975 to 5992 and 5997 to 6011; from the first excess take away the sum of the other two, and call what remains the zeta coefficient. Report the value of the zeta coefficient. 0.022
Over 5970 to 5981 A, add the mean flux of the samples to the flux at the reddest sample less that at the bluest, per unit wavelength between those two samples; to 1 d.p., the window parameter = 10.7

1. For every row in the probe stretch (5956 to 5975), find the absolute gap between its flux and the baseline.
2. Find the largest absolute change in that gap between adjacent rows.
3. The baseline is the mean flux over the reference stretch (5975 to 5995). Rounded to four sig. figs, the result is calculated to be 0.1000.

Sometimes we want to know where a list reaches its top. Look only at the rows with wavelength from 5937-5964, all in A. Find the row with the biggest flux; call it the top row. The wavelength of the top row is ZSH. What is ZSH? 5962.88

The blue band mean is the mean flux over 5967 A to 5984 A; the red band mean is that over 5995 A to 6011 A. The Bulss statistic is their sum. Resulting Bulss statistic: 21.3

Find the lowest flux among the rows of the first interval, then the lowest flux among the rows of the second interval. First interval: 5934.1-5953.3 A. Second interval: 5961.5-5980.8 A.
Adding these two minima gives 21.4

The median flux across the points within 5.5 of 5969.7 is 10.8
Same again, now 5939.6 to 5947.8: 10.9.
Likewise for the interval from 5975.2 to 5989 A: 10.8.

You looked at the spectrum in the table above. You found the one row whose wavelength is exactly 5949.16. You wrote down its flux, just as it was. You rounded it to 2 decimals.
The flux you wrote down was 10.79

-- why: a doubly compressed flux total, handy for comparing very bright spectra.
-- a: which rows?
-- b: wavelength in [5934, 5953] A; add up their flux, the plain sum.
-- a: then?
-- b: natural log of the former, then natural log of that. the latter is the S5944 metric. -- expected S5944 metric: 1.47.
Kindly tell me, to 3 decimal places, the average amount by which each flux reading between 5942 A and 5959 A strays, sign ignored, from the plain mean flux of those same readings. 0.053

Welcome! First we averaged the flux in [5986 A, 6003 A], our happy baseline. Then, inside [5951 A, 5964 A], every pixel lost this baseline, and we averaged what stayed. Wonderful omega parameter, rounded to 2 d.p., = 0.18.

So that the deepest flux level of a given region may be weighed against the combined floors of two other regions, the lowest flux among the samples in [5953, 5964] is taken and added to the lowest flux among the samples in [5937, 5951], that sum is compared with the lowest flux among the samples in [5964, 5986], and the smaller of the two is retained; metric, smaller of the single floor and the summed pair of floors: 10.7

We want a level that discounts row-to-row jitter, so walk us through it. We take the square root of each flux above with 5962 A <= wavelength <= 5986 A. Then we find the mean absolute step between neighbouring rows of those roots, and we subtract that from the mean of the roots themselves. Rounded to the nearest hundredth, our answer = 3.28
